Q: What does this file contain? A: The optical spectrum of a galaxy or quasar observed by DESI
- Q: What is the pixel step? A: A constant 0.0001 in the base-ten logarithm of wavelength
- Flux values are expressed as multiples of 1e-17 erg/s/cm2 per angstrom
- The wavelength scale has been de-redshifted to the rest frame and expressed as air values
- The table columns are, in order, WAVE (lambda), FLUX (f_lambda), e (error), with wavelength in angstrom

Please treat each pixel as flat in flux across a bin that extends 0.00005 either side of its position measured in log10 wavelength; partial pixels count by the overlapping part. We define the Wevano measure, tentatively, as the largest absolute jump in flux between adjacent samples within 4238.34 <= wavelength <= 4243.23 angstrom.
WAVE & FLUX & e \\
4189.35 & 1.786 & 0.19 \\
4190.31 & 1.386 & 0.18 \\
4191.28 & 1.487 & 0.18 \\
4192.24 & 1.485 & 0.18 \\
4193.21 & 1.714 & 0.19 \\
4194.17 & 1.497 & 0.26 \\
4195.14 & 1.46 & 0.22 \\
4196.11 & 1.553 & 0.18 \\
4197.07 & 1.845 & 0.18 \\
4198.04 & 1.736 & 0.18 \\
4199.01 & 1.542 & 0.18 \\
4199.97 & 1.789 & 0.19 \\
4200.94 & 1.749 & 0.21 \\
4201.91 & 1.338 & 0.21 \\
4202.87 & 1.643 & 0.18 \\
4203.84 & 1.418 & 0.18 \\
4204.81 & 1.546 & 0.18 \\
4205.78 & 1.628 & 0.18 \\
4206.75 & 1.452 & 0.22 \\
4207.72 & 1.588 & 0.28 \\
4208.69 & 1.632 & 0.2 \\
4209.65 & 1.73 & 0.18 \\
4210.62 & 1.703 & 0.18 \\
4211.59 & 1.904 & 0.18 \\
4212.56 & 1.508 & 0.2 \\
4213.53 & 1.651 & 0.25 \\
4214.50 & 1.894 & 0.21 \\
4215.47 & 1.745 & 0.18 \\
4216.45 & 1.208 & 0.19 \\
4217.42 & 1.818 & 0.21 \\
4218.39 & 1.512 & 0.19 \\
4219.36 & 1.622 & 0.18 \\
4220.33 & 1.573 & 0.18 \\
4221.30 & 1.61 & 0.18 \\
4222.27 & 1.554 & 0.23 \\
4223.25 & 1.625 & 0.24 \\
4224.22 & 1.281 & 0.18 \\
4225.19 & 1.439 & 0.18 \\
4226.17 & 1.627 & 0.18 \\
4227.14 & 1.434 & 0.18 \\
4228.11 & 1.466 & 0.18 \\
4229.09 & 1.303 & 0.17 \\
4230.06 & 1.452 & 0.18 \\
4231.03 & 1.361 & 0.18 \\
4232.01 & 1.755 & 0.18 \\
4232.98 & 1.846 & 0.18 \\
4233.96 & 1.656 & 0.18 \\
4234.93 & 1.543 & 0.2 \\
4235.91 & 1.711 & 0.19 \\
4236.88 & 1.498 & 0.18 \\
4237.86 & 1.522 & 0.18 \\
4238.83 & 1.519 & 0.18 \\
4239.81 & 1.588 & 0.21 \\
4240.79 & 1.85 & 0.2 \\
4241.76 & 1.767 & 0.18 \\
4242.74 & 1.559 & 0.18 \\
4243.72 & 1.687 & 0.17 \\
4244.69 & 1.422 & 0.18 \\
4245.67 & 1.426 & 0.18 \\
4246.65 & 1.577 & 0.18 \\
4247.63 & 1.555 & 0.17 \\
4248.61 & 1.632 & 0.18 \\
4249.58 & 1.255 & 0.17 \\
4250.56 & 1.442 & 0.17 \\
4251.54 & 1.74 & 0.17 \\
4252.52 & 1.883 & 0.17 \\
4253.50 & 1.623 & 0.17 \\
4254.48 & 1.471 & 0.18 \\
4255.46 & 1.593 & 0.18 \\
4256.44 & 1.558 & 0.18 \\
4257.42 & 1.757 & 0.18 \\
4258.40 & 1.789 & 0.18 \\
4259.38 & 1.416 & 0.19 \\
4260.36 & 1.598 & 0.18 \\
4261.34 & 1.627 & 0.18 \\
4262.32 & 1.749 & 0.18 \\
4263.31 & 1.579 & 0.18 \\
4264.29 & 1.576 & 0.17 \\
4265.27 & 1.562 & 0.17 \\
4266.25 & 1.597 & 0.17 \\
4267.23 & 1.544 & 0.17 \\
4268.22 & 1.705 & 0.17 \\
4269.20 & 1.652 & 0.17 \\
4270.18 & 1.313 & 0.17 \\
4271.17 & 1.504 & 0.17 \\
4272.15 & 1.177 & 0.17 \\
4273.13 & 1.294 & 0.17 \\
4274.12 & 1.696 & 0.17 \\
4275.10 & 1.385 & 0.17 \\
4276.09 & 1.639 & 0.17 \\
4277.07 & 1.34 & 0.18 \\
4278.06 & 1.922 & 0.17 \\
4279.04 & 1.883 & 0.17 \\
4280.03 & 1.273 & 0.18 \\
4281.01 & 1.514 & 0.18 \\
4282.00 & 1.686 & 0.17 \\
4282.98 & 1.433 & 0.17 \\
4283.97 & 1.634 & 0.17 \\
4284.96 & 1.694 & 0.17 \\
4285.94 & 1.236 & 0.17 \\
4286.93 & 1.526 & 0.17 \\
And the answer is 0.26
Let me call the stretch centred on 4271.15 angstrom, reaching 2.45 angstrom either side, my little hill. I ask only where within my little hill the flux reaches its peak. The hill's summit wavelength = 4269.20 angstrom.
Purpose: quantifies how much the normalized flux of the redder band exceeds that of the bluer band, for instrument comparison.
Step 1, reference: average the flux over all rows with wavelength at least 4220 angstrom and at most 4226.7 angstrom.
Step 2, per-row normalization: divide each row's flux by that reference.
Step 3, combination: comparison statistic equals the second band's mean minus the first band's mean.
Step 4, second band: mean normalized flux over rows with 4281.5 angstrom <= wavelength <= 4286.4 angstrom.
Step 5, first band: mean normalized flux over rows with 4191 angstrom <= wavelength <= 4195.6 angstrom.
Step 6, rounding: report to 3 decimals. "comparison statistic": 0.005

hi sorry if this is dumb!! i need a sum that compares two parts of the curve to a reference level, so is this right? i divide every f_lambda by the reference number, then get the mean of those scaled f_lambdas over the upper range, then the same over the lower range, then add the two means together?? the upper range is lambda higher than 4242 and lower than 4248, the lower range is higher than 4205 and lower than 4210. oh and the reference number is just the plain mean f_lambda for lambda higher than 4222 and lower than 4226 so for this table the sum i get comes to 2.13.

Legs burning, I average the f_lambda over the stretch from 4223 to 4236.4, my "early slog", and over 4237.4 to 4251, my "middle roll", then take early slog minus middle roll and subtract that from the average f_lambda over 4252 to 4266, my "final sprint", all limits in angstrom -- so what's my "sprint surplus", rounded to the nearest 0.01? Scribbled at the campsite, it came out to 1.65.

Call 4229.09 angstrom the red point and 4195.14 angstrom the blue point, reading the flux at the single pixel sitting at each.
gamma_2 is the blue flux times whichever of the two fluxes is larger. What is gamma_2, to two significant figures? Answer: 2.1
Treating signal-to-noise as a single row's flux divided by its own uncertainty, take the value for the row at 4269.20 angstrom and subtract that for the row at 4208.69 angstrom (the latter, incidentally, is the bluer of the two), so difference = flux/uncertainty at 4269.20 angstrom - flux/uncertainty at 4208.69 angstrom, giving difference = 1.6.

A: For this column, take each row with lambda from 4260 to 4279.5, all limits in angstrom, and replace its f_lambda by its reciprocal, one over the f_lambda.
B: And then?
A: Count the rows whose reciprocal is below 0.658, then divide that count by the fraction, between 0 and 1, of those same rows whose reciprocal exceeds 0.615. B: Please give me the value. 23.3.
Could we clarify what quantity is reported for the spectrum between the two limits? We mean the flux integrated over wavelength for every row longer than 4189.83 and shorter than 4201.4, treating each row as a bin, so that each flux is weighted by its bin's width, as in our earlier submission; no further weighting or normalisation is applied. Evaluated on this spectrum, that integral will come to 18.6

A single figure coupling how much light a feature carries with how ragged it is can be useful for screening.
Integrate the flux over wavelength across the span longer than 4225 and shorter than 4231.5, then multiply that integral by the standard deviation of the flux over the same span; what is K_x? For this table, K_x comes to 0.9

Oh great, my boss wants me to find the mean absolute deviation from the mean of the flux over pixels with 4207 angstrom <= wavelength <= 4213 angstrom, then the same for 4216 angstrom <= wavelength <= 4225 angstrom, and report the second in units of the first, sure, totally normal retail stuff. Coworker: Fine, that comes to 1.31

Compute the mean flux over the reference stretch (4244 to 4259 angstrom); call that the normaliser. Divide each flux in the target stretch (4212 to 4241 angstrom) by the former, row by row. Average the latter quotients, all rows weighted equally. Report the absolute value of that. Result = 0.99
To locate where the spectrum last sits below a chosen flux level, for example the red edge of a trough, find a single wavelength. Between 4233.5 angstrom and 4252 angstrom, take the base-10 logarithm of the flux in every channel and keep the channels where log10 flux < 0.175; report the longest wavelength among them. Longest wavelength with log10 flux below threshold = 4250.56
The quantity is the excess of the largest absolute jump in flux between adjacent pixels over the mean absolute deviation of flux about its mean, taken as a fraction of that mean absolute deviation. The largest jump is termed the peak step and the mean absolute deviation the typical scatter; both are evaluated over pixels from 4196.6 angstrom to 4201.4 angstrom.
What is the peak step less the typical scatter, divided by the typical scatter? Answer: 2.25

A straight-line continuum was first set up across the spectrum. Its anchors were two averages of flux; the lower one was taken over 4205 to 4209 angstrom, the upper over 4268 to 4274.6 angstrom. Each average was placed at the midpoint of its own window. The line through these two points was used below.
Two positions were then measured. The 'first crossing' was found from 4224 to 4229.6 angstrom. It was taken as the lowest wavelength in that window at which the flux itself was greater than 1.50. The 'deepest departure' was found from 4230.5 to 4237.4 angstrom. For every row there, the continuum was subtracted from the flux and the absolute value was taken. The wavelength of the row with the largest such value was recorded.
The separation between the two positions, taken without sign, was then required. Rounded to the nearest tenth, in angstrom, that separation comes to 6.8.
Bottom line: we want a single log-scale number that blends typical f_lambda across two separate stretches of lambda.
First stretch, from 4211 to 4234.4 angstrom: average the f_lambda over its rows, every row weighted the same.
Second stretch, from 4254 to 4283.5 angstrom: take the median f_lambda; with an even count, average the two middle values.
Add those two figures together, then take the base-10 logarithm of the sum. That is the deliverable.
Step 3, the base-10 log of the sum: 0.499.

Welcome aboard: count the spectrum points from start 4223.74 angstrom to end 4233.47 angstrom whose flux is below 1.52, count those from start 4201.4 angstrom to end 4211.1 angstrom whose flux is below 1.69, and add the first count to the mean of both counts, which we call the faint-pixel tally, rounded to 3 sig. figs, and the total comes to 14.5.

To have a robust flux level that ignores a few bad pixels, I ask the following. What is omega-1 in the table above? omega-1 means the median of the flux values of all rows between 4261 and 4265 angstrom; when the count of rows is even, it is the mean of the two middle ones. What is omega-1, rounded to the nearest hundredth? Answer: 1.60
